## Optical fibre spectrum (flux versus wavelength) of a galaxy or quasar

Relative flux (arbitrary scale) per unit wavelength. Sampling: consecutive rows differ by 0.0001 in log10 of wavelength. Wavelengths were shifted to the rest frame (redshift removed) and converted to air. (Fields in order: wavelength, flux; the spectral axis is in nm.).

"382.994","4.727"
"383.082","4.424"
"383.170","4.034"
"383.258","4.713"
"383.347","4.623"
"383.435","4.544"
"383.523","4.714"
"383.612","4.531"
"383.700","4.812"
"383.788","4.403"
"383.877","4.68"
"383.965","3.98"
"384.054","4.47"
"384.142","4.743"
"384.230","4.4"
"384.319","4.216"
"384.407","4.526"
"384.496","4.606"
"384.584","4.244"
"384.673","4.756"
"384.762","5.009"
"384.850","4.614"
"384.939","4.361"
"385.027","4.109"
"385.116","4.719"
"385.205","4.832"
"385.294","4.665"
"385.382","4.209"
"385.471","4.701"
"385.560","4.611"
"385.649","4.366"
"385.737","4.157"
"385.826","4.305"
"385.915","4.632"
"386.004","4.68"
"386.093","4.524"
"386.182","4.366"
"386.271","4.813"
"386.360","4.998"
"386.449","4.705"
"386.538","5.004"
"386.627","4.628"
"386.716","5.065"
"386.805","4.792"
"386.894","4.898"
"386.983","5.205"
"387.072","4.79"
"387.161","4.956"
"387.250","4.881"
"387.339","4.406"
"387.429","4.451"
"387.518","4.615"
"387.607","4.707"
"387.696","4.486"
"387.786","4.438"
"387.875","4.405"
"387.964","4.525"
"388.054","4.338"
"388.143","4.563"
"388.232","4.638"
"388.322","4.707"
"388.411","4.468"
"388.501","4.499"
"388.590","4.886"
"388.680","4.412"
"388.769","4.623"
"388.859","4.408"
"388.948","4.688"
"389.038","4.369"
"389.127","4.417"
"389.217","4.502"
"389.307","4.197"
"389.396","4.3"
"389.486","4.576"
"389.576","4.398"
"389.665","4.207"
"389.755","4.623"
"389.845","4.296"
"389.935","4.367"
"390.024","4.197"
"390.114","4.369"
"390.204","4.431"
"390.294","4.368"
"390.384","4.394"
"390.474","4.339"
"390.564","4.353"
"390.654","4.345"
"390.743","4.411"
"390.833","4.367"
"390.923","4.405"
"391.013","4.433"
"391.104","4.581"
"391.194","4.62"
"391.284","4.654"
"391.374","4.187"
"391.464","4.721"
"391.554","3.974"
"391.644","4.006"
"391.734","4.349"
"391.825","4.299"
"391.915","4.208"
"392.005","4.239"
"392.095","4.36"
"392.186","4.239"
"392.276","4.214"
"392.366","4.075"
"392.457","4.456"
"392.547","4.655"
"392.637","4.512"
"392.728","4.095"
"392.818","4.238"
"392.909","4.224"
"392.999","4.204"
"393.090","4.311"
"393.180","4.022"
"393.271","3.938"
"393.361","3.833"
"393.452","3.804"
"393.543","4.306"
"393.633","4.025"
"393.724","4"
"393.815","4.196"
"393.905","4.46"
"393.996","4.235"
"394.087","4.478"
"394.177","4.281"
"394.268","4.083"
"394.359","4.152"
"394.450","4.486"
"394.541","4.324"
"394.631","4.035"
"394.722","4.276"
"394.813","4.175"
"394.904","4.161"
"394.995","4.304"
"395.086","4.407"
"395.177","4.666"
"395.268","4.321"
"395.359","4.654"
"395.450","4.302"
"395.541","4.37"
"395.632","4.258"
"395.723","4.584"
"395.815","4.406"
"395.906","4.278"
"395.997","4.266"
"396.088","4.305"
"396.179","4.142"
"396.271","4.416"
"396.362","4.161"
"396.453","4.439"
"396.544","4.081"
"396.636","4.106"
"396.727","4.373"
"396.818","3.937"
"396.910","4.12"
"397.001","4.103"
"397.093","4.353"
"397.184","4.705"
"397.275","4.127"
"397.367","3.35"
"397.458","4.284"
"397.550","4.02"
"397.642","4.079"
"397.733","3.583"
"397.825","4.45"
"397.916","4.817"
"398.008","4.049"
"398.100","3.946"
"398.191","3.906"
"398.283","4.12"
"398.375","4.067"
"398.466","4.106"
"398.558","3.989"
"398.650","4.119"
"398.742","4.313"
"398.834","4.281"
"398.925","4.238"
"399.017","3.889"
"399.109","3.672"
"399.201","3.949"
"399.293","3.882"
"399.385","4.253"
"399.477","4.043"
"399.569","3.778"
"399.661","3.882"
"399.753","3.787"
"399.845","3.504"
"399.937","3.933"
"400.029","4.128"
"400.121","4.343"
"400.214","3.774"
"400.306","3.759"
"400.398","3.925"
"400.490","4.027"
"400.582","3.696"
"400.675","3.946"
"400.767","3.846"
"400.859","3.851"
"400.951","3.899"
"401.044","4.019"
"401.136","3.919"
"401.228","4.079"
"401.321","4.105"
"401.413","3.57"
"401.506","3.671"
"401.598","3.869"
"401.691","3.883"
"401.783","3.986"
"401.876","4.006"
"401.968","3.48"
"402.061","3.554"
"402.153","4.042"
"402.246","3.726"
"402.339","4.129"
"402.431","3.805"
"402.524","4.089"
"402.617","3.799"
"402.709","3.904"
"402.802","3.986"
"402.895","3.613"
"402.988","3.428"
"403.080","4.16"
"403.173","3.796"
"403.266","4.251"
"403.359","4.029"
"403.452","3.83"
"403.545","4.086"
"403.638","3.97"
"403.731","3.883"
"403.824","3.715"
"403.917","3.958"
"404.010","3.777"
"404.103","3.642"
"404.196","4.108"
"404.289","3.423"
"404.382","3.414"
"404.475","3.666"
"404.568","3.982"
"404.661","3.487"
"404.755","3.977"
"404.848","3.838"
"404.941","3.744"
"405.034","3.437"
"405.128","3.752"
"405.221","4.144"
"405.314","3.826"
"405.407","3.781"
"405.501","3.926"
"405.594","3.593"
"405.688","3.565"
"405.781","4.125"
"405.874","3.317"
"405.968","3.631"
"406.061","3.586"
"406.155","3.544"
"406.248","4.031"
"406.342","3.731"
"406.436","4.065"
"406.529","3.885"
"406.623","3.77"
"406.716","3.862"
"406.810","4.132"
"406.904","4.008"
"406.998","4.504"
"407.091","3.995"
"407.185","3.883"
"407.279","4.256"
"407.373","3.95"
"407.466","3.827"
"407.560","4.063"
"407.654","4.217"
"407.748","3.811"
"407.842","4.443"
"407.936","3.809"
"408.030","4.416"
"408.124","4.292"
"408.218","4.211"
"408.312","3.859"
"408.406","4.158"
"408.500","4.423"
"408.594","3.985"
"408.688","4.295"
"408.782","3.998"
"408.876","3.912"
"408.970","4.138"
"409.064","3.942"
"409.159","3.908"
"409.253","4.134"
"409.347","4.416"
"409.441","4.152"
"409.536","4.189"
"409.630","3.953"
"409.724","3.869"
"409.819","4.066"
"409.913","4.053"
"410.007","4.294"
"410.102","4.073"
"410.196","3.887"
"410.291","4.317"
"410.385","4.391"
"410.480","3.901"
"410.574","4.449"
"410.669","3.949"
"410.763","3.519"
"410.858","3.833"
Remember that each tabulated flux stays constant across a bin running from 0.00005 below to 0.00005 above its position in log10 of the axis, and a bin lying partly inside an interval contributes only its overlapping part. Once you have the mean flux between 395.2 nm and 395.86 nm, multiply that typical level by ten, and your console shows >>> 44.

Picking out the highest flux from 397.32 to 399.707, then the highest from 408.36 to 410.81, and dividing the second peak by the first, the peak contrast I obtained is 0.92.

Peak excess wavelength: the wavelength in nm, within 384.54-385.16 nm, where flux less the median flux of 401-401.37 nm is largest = 384.762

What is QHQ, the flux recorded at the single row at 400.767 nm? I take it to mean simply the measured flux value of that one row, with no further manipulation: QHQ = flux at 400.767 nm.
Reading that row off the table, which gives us 3.846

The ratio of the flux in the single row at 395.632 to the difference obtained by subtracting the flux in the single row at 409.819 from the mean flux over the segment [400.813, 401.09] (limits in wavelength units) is -30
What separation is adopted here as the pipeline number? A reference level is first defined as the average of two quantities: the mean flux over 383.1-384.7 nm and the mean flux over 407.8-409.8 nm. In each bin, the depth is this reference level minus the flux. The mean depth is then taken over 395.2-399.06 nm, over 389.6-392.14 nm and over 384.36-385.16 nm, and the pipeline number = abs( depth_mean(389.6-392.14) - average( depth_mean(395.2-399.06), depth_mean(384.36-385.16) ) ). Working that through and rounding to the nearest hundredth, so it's 0.01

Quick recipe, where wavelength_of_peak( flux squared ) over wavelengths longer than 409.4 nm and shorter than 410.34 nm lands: 410.291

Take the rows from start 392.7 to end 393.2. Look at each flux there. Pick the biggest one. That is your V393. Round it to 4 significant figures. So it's 4.311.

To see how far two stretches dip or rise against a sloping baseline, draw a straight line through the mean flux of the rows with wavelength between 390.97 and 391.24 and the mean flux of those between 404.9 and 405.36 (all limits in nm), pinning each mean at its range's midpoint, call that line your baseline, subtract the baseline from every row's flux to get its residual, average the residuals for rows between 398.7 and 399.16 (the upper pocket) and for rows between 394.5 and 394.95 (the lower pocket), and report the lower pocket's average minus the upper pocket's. -0.11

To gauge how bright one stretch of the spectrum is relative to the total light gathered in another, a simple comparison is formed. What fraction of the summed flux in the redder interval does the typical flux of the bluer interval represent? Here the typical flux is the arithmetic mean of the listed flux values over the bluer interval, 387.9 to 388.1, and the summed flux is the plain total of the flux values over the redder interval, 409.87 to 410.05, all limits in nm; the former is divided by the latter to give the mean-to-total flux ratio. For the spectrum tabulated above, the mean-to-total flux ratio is 0.53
